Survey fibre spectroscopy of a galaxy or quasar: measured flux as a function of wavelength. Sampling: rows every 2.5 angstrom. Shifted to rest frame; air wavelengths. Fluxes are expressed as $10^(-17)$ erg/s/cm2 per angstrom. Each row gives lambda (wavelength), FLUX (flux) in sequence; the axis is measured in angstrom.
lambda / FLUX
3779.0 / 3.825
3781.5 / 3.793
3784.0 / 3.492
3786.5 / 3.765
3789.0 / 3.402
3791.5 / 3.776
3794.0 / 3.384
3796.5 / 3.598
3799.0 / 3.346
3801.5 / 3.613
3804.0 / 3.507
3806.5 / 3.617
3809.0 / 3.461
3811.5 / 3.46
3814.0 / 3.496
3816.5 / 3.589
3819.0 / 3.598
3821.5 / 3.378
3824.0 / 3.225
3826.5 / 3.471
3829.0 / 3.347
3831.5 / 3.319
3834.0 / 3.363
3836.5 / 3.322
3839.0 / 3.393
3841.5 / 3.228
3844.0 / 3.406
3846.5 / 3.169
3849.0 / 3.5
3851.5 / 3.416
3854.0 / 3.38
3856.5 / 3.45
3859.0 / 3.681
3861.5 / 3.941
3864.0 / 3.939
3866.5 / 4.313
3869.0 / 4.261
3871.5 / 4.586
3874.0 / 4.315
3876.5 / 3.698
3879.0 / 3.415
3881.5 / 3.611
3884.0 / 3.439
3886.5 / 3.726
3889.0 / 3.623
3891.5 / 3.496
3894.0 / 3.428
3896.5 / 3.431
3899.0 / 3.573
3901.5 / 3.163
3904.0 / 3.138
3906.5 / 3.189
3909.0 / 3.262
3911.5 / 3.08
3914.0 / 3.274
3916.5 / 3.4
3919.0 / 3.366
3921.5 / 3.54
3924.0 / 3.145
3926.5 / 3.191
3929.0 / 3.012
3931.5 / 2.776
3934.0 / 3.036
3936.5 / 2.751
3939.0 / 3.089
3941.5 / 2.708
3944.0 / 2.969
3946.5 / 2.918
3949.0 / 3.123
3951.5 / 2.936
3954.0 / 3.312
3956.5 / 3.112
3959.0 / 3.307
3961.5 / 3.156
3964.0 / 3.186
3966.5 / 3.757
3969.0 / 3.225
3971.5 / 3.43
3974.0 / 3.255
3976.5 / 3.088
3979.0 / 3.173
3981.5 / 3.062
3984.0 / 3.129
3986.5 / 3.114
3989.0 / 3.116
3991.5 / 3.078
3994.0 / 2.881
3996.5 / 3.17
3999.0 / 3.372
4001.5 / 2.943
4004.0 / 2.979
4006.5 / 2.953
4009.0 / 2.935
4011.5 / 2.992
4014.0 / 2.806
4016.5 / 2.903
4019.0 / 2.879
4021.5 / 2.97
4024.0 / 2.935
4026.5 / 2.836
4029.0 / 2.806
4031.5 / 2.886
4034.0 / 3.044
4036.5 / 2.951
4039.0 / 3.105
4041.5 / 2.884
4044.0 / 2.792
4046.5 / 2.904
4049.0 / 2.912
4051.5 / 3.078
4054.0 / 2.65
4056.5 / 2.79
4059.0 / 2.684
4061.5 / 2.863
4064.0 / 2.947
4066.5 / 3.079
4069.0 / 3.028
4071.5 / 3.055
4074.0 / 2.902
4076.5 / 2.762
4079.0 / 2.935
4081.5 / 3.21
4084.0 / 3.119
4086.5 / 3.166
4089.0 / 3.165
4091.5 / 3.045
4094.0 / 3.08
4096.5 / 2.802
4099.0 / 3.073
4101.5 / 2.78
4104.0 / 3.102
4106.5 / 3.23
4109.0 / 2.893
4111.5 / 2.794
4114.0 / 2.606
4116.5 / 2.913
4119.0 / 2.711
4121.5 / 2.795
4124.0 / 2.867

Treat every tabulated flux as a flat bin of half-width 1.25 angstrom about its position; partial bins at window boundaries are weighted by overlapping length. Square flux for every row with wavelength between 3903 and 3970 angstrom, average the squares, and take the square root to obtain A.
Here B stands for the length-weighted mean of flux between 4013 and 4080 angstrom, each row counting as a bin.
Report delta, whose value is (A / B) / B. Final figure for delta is 0.37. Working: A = 3.2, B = 2.90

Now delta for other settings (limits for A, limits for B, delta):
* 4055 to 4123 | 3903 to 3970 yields 0.30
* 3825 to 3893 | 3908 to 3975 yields 0.36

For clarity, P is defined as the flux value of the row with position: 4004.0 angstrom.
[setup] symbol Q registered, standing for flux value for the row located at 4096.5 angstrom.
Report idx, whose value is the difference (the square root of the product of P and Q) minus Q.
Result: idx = 0.09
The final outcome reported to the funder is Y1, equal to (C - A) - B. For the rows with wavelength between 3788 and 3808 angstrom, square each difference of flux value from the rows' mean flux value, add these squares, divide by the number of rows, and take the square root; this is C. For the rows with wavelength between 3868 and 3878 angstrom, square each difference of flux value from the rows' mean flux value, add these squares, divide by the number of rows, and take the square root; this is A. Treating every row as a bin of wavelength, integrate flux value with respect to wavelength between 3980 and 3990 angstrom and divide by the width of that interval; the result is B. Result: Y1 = -3.29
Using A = 0.32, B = 3.1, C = 0.14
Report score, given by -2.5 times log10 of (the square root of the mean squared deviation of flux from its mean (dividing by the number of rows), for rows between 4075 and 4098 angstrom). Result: 2.03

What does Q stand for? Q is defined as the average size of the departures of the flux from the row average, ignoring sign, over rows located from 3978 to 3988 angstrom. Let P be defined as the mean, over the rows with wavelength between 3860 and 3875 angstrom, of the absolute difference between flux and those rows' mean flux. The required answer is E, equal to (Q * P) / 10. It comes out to 0.0006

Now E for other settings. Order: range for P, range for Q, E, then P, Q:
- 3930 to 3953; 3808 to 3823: 0.0008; 0.12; 0.06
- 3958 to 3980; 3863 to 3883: 0.0050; 0.14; 0.35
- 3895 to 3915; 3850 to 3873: 0.0044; 0.12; 0.36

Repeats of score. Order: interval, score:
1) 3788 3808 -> 2.15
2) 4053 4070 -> 2.04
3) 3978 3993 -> 3.62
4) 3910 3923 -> 2.04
